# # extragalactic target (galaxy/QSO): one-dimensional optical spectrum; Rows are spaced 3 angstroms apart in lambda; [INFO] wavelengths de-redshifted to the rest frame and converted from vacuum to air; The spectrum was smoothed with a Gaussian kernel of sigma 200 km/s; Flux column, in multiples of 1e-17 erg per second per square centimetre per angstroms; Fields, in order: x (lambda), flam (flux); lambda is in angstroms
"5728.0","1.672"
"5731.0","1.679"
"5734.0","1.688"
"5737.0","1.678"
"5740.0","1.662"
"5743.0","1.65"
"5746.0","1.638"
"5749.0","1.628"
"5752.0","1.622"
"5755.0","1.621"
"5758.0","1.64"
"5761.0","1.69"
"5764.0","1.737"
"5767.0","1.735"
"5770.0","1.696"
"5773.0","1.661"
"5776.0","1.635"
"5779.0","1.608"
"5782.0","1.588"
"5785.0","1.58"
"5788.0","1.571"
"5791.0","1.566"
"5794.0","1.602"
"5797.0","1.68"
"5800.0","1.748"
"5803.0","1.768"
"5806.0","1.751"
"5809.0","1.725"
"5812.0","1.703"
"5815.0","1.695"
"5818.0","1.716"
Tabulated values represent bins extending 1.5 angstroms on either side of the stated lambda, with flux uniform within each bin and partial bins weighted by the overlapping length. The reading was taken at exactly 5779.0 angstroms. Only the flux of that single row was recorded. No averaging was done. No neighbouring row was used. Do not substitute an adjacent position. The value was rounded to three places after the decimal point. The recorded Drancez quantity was 1.608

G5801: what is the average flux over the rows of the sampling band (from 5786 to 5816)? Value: 1.68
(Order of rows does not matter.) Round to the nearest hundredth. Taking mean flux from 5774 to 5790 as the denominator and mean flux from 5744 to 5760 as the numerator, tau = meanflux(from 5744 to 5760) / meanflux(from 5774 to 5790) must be 1.02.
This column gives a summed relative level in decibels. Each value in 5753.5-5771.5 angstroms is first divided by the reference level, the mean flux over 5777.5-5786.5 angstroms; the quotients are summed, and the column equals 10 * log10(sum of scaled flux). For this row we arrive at 8.03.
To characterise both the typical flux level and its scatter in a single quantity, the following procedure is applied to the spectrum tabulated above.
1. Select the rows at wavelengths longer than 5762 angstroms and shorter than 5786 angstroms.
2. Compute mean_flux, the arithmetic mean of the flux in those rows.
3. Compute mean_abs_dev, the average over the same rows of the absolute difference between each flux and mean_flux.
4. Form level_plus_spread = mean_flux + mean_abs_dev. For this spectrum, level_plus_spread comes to 1.71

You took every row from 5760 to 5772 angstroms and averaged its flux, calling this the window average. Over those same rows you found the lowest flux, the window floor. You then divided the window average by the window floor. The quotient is 1.01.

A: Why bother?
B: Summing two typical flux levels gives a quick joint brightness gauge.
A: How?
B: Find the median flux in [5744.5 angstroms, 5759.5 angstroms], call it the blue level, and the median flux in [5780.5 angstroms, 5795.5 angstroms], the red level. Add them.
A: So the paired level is 3.21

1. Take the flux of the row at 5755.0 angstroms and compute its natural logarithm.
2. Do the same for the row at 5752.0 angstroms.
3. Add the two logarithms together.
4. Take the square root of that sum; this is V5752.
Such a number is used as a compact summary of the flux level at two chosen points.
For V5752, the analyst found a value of 0.98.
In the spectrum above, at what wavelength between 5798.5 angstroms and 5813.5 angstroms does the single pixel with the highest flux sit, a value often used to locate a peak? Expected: 5803.0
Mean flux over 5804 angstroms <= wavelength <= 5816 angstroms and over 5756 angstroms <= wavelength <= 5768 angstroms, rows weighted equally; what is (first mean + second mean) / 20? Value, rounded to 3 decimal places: 0.171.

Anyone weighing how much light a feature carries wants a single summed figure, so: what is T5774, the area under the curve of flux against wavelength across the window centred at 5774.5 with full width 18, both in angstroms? 29.8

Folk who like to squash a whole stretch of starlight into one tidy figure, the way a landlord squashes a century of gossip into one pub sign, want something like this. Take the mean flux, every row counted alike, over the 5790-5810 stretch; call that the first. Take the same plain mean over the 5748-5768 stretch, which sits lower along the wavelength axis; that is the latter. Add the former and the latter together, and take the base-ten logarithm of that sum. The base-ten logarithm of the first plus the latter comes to 0.526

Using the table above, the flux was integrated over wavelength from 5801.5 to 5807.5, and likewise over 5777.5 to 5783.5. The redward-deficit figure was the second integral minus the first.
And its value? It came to -1.0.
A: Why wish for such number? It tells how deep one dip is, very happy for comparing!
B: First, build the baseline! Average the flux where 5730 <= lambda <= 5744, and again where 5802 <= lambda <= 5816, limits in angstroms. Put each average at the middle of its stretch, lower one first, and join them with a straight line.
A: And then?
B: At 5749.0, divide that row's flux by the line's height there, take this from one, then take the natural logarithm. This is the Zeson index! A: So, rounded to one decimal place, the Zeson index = -3.5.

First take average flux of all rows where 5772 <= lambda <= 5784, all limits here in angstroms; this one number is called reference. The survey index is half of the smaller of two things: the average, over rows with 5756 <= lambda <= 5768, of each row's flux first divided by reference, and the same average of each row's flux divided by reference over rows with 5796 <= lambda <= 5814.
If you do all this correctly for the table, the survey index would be 0.524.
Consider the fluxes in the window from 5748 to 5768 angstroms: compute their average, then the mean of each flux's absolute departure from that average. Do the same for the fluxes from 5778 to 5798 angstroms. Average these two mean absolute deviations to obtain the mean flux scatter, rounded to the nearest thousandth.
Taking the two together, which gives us 0.036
